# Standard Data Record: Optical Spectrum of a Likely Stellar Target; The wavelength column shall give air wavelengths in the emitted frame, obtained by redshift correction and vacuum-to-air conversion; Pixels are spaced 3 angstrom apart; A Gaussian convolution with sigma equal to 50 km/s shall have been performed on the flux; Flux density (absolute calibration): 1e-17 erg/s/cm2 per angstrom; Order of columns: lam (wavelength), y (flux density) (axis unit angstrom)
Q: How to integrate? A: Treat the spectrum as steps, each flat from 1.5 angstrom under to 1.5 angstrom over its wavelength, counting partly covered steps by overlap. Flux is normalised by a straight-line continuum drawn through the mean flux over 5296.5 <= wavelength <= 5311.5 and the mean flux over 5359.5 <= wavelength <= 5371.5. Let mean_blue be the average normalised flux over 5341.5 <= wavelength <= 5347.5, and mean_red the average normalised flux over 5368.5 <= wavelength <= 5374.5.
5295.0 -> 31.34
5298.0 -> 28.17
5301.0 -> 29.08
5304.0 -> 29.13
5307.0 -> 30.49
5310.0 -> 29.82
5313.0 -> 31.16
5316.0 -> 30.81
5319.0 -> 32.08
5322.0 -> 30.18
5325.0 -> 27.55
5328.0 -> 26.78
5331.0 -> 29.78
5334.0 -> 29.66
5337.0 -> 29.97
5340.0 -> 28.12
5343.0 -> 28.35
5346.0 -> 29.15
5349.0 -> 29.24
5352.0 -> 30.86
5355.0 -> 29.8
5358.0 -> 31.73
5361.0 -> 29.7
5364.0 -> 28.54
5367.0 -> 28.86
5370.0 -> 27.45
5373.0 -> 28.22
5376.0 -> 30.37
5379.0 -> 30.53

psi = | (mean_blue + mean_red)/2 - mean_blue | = 0.011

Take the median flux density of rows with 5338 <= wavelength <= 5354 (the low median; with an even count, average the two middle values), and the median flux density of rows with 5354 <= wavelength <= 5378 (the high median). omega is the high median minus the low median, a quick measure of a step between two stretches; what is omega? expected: 0.1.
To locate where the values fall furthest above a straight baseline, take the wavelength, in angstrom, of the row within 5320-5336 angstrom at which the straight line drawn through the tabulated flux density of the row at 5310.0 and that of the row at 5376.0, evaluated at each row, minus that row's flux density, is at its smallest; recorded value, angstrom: 5322.0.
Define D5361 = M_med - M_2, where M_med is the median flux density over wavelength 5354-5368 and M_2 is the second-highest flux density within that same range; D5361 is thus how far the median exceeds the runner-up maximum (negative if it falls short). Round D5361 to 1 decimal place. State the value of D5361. -0.1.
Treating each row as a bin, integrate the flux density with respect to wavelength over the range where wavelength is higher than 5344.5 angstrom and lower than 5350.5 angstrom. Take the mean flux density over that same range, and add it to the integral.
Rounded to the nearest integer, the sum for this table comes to 204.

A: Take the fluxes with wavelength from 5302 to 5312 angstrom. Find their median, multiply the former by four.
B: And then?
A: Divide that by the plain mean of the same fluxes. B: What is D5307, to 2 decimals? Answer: 4.00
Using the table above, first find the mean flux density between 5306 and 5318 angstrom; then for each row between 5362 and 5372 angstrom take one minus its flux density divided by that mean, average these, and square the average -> 0.0056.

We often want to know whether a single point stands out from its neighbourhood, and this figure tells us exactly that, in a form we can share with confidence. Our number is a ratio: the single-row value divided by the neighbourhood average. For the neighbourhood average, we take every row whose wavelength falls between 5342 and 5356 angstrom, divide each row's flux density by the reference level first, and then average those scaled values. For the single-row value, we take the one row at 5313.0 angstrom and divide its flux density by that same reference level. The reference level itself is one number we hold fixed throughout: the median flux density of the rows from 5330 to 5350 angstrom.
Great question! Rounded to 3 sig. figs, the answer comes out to 1.06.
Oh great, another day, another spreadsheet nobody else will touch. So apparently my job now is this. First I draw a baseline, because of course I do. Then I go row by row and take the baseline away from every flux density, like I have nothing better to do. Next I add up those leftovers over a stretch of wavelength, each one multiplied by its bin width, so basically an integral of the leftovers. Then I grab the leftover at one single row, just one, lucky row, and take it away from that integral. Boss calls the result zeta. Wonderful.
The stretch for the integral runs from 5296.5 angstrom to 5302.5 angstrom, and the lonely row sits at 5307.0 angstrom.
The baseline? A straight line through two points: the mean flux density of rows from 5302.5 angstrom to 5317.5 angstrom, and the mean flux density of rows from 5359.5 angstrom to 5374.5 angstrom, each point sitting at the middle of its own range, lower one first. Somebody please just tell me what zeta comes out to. -12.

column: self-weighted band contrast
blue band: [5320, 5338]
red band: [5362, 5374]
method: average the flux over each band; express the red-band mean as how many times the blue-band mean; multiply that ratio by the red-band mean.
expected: 27.6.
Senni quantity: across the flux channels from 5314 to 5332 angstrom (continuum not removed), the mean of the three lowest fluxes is 28.0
